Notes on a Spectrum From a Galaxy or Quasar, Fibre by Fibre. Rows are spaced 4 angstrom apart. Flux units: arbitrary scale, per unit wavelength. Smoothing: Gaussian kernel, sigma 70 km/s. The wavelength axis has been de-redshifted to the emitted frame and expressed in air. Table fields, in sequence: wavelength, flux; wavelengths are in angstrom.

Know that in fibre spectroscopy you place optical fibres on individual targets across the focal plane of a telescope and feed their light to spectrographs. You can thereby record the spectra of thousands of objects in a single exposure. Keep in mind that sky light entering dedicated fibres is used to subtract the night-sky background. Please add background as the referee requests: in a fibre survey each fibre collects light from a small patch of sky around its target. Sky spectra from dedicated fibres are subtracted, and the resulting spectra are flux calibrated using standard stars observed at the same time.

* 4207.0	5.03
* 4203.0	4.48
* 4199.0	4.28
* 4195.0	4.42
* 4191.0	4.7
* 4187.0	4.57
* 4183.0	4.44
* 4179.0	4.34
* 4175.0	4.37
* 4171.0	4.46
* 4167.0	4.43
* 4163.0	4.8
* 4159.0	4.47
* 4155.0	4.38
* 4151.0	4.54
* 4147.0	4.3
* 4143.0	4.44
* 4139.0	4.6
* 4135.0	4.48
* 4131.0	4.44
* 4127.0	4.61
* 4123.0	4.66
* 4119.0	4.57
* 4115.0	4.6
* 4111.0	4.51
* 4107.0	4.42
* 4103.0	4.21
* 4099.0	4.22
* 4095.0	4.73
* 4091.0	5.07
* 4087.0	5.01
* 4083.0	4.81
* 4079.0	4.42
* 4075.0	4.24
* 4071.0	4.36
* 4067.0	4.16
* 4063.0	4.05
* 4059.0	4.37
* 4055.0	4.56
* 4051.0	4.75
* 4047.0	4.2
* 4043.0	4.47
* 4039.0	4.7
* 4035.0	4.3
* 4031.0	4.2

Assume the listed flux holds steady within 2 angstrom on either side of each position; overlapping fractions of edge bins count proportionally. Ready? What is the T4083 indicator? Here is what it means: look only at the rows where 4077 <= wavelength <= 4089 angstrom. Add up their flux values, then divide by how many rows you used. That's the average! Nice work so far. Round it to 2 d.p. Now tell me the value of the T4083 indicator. 4.75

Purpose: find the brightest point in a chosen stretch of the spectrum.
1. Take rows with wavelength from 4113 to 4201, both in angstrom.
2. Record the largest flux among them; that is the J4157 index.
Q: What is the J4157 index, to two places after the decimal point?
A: 4.80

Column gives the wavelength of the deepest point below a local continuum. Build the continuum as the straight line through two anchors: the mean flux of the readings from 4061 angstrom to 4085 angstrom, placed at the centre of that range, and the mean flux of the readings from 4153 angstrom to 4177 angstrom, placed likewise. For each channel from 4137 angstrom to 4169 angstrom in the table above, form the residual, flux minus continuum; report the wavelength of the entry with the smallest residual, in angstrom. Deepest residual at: 4147.0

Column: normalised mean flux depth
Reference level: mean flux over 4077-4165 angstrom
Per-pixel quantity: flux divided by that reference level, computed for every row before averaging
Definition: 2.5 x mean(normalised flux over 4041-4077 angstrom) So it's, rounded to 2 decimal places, 2.39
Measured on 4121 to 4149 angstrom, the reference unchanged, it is 2.47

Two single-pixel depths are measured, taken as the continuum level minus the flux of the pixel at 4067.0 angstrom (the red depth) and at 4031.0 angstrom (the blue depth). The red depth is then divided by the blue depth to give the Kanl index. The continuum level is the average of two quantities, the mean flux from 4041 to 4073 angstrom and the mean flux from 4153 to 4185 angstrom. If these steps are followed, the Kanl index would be 1.2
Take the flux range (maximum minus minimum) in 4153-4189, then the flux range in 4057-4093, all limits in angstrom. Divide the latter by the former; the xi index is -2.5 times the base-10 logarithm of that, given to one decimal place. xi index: -0.9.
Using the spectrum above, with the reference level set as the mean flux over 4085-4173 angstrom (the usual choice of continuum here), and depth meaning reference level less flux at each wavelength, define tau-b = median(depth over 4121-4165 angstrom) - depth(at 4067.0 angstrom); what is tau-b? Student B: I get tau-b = -0.32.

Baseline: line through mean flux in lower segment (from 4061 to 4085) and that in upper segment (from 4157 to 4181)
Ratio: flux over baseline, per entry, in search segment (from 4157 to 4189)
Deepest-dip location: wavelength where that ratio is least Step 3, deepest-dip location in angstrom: 4179.0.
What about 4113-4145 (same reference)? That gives 4143.0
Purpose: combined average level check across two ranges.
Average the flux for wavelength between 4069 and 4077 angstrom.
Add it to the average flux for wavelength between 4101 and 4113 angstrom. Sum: 8.68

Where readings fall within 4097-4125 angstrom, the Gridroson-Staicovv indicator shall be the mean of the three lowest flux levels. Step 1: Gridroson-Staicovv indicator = 4.28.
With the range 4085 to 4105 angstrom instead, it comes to 4.39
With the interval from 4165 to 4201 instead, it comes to 4.33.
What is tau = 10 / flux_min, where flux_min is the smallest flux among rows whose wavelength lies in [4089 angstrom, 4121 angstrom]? 2.38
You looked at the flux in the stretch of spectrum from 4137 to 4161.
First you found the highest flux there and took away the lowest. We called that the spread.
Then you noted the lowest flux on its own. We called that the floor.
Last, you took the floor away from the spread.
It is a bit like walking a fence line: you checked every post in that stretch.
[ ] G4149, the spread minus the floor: -4.0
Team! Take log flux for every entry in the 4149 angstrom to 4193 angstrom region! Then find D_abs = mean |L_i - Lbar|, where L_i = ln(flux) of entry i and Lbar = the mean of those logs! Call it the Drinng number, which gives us 0.024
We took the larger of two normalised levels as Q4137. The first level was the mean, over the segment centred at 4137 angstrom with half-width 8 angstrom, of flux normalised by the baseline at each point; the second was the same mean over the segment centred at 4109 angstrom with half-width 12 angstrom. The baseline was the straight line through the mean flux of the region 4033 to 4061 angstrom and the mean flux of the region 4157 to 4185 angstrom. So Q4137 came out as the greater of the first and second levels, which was 1.00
